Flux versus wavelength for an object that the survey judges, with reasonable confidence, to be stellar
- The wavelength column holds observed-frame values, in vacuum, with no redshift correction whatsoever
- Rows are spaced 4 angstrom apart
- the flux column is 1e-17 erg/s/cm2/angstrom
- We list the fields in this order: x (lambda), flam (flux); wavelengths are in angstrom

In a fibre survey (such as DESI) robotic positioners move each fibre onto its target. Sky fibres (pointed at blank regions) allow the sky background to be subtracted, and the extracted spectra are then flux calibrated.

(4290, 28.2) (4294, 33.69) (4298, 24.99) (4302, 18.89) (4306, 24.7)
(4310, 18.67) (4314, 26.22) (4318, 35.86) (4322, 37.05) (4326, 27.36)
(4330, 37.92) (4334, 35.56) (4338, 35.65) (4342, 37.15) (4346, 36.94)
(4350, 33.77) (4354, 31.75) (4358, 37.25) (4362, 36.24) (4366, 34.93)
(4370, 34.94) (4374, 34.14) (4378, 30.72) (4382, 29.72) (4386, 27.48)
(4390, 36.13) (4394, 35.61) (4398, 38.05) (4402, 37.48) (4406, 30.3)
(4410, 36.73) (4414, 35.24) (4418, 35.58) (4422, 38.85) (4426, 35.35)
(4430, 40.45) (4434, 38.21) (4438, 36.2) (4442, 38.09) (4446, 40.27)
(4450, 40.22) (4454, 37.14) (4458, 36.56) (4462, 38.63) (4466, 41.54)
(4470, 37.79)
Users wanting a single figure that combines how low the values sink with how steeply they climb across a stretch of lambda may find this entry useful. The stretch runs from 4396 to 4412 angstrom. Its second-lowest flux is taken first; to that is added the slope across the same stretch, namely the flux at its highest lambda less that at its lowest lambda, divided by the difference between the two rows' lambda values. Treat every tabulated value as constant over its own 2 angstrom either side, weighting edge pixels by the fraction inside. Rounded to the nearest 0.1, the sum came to 36.6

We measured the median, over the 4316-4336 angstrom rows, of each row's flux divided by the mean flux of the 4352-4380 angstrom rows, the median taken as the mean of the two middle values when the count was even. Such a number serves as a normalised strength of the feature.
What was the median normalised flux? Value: 1.05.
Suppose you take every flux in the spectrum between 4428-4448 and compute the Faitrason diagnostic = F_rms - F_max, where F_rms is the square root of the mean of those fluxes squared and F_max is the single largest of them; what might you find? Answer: -1.8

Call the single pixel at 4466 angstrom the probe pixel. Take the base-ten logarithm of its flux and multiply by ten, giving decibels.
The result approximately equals 16.2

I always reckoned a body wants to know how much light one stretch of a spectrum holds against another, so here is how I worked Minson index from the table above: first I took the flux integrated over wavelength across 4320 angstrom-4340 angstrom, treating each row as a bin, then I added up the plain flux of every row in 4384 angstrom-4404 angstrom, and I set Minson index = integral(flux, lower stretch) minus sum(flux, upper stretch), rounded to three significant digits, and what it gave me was 519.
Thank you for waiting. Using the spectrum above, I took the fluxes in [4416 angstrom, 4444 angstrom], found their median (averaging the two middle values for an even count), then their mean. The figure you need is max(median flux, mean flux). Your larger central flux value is 38.1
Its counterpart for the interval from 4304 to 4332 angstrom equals 29.7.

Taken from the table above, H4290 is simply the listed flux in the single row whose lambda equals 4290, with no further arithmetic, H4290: 28.2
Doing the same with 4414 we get 35.24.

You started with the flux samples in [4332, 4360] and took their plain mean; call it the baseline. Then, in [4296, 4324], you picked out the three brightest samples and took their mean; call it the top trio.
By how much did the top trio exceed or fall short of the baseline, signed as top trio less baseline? -2.4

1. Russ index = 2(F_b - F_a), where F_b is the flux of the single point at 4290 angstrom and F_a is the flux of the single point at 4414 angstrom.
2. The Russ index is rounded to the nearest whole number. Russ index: -14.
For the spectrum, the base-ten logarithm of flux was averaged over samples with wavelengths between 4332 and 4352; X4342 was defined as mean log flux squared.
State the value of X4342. 2.41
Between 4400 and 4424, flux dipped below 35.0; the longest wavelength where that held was 4406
